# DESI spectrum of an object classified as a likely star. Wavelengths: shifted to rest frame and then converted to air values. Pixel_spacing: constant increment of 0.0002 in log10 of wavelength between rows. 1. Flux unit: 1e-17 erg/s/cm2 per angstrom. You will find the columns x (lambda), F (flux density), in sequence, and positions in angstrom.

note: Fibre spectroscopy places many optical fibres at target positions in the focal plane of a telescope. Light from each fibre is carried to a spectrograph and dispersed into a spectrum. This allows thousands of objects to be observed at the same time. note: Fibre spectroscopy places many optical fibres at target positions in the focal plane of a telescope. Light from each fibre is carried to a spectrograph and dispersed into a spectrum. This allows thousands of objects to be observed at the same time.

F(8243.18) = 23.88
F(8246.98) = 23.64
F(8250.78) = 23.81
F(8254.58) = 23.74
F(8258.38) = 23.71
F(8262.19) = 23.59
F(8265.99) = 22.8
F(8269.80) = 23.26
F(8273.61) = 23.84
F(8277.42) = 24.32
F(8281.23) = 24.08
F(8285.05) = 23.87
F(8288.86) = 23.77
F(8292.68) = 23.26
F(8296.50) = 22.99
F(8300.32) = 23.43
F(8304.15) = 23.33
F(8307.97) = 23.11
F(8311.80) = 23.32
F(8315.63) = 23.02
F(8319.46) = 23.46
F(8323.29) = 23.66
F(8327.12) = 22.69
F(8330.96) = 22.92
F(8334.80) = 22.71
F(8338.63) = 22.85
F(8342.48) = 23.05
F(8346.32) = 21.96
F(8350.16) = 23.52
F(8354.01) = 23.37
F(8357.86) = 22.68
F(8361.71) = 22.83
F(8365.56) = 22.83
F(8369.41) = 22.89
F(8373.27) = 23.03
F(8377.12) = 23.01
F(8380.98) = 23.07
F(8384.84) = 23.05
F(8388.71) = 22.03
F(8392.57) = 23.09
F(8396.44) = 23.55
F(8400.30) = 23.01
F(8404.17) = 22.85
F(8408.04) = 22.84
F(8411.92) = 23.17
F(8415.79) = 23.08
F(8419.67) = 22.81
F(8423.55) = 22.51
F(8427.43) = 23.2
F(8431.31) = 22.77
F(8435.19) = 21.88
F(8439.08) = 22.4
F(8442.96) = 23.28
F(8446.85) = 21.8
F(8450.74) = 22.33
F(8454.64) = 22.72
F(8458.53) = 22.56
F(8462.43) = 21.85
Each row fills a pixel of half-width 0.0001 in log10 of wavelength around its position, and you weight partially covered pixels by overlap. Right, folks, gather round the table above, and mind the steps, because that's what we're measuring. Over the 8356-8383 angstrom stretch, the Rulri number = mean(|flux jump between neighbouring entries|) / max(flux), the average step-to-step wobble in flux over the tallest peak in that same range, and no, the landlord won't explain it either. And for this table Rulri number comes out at 0.003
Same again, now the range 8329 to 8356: 0.024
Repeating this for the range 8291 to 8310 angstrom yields 0.011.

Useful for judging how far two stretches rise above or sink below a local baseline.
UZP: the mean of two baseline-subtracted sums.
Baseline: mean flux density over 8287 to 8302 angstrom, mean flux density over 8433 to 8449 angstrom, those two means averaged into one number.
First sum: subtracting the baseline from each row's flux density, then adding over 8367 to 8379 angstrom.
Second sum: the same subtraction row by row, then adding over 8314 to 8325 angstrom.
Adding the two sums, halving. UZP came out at 1.0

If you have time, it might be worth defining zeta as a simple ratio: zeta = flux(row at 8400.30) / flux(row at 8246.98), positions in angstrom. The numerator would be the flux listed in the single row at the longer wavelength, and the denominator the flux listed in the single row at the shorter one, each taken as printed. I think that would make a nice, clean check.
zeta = 0.973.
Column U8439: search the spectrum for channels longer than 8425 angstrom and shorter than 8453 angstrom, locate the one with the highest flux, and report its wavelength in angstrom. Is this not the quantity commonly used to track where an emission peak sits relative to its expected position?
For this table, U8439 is 8442.96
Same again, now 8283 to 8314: 8285.05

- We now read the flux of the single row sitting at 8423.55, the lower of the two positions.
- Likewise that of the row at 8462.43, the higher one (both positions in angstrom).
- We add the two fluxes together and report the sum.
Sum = 44.4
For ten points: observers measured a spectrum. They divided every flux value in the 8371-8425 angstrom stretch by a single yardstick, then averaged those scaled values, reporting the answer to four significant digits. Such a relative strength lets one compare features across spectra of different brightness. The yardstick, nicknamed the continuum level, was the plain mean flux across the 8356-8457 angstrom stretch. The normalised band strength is 1.006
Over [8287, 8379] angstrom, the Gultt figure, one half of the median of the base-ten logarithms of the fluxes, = 0.681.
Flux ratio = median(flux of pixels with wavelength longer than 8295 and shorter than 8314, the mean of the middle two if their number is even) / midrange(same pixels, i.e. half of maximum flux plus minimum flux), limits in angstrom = 1.00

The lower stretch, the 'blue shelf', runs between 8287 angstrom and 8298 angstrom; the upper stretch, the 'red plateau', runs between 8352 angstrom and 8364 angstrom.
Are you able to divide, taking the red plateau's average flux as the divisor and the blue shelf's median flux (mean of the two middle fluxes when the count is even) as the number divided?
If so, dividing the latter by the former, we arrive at 1.01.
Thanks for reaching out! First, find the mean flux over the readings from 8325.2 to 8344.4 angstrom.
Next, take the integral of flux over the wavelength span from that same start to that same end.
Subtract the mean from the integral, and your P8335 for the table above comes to 416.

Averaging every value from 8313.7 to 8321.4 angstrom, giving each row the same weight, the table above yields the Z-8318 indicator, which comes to 23.2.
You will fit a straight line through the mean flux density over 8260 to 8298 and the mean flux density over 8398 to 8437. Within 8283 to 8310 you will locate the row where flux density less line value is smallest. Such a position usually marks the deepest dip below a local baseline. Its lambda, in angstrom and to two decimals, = 8296.50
